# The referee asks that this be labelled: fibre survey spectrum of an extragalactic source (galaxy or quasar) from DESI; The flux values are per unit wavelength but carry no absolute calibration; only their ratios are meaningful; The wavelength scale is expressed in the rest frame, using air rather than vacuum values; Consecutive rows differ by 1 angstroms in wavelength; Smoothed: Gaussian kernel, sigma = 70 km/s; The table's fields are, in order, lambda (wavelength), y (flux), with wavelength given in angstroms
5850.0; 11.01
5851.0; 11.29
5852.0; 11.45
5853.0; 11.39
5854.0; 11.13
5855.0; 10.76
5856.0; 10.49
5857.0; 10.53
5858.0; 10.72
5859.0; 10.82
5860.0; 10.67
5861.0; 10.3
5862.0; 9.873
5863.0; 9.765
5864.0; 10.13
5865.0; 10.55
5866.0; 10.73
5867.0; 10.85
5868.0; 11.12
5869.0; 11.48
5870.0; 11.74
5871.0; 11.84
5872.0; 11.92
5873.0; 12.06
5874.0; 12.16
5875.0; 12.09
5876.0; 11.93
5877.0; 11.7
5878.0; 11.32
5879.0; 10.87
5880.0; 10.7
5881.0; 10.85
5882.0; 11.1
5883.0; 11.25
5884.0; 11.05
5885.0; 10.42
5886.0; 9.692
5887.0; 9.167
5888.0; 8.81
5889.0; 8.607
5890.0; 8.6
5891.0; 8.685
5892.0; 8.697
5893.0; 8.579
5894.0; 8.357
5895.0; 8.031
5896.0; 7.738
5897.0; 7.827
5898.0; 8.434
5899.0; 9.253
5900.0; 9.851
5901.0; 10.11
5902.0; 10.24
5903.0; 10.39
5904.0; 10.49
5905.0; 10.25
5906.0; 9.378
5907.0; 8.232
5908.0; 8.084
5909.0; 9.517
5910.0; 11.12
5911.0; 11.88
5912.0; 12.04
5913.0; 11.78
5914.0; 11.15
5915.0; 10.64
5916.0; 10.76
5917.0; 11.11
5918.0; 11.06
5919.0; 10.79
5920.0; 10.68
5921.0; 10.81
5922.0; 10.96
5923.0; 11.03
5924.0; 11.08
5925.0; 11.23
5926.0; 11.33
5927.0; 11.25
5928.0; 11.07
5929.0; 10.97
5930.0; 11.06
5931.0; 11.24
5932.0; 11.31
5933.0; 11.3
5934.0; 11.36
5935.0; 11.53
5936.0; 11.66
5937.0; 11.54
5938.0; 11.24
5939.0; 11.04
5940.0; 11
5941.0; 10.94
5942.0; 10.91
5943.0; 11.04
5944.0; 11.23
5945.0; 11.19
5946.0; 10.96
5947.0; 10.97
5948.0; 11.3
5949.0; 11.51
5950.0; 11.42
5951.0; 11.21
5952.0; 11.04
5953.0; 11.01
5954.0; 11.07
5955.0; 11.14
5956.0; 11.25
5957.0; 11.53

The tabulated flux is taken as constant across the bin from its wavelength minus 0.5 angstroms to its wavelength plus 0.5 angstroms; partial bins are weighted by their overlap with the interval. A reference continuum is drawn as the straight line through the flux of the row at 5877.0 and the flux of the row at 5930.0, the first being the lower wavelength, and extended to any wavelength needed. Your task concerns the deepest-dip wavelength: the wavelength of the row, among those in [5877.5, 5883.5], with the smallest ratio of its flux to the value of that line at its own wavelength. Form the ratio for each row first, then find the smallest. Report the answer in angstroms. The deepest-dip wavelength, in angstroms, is 5880.0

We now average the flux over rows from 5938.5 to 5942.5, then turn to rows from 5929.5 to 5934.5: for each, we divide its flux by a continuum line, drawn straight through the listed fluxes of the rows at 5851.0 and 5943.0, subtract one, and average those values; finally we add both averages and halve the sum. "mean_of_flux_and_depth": 5.5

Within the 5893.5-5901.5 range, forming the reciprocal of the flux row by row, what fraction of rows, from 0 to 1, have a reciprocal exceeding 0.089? 1.00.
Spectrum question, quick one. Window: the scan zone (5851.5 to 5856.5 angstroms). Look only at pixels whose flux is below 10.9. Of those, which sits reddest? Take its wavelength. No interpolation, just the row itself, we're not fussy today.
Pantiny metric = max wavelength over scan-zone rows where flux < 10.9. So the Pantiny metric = 5856.0 angstroms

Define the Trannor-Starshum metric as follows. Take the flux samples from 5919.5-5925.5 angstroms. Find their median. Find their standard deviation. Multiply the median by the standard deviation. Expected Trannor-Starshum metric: 2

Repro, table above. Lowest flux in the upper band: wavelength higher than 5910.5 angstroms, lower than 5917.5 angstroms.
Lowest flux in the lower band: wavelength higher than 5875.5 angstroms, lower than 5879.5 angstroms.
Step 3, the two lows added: 21.5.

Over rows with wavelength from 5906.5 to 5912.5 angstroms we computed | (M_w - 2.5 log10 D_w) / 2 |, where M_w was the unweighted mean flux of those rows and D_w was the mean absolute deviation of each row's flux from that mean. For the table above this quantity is 4.8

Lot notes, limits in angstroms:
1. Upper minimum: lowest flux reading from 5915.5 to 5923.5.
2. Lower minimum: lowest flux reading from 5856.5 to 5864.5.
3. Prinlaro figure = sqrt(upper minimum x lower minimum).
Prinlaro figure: 10.2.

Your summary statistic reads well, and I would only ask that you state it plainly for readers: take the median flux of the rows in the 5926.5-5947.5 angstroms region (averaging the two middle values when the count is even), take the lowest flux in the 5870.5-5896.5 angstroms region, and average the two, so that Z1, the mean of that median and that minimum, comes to 9.5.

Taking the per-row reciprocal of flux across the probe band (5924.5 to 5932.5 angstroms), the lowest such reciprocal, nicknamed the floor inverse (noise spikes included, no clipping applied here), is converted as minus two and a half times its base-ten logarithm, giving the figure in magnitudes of 2.64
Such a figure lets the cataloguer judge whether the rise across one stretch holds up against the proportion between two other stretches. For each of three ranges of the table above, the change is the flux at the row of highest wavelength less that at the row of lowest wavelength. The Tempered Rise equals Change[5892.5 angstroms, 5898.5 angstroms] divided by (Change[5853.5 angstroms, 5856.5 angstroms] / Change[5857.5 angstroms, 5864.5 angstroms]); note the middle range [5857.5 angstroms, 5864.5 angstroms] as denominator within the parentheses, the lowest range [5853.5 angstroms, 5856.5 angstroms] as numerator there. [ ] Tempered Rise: -0.13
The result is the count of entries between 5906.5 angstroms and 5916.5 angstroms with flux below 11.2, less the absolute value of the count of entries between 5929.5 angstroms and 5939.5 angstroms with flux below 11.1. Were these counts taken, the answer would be 5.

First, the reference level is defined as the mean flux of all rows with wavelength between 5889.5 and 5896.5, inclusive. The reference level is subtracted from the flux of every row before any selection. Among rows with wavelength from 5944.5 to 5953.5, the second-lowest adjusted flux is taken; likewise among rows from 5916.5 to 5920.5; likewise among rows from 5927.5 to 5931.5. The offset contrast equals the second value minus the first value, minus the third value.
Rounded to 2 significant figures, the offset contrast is -2.9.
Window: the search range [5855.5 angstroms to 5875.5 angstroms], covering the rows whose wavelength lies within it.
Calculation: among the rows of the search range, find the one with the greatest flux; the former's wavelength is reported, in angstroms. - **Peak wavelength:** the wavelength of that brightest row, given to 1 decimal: 5874.0 angstroms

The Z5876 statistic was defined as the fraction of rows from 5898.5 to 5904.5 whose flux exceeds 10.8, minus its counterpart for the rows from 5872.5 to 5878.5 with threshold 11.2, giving -1.0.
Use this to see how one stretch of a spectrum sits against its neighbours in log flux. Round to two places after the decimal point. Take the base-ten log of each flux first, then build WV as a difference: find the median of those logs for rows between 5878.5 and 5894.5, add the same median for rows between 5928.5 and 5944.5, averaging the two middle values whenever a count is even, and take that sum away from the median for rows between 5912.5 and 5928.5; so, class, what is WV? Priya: -0.98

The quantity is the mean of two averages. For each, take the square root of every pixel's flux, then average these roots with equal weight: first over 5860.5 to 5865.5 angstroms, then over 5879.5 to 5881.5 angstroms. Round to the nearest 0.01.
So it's 3.23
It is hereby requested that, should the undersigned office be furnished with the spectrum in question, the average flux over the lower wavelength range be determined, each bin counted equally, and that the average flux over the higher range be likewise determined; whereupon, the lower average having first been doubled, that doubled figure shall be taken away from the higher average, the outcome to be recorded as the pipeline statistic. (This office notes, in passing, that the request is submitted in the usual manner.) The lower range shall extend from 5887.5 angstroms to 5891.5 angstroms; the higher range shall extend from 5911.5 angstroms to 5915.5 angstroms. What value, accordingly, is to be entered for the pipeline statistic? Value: -6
